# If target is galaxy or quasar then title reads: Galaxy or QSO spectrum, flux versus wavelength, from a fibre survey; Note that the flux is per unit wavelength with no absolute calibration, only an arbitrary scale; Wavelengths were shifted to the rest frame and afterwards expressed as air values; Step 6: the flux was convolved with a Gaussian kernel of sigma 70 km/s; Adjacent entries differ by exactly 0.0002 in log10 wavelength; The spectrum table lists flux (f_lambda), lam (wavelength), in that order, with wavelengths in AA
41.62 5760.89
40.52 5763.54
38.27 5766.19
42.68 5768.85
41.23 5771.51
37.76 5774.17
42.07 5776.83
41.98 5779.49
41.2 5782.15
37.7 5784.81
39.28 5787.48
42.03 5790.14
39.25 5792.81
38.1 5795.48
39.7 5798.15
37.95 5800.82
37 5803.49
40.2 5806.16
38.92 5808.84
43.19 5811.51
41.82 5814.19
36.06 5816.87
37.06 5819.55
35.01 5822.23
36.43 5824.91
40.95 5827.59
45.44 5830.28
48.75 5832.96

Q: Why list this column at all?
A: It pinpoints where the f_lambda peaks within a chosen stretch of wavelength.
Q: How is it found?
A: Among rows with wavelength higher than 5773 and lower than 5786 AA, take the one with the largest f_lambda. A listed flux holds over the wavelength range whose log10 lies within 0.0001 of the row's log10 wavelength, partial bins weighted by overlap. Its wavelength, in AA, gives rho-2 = 5776.83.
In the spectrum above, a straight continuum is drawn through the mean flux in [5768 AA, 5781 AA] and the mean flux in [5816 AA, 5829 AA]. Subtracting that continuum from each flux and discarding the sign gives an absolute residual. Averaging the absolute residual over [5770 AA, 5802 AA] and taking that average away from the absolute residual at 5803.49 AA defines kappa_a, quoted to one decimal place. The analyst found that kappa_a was 0.4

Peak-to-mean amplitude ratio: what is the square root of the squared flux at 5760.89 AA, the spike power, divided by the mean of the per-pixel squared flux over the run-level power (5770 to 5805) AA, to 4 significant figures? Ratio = 1.049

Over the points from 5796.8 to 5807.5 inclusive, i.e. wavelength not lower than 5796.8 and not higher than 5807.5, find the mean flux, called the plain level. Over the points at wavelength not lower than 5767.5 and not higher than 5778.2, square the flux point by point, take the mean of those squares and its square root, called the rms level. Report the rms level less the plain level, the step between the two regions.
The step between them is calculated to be 2.3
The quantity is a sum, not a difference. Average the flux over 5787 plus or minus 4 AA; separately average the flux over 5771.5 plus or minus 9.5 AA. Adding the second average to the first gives 80.3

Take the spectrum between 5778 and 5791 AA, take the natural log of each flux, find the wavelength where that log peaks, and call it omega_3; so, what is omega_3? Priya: 5790.14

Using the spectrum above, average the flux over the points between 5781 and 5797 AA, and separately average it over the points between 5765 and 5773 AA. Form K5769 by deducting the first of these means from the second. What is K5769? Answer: 1.1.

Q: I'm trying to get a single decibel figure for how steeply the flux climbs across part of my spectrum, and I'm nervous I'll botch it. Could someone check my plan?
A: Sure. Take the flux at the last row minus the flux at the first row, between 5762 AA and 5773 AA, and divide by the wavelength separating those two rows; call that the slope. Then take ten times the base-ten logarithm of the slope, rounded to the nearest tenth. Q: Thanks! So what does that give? -10.5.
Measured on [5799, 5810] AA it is -9.2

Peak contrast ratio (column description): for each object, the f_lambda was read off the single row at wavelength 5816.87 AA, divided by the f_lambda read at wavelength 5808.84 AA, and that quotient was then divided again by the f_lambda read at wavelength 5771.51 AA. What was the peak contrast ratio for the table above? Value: 0.0225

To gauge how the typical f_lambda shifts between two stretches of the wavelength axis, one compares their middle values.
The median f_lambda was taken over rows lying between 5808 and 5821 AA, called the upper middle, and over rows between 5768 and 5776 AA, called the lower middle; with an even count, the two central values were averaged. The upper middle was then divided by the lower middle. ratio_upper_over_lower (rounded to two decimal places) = 0.94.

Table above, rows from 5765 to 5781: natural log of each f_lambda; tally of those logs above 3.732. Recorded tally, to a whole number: 3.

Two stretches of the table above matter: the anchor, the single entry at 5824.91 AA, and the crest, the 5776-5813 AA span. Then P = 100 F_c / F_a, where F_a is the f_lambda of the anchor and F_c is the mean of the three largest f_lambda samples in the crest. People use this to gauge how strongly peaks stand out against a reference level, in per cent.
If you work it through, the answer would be 116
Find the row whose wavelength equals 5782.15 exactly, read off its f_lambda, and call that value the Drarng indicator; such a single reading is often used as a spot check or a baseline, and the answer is 41.2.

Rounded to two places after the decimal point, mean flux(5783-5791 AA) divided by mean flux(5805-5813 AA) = 0.97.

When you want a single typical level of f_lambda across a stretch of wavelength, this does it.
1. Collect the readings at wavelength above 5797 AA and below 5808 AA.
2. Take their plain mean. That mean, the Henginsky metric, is 38.71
